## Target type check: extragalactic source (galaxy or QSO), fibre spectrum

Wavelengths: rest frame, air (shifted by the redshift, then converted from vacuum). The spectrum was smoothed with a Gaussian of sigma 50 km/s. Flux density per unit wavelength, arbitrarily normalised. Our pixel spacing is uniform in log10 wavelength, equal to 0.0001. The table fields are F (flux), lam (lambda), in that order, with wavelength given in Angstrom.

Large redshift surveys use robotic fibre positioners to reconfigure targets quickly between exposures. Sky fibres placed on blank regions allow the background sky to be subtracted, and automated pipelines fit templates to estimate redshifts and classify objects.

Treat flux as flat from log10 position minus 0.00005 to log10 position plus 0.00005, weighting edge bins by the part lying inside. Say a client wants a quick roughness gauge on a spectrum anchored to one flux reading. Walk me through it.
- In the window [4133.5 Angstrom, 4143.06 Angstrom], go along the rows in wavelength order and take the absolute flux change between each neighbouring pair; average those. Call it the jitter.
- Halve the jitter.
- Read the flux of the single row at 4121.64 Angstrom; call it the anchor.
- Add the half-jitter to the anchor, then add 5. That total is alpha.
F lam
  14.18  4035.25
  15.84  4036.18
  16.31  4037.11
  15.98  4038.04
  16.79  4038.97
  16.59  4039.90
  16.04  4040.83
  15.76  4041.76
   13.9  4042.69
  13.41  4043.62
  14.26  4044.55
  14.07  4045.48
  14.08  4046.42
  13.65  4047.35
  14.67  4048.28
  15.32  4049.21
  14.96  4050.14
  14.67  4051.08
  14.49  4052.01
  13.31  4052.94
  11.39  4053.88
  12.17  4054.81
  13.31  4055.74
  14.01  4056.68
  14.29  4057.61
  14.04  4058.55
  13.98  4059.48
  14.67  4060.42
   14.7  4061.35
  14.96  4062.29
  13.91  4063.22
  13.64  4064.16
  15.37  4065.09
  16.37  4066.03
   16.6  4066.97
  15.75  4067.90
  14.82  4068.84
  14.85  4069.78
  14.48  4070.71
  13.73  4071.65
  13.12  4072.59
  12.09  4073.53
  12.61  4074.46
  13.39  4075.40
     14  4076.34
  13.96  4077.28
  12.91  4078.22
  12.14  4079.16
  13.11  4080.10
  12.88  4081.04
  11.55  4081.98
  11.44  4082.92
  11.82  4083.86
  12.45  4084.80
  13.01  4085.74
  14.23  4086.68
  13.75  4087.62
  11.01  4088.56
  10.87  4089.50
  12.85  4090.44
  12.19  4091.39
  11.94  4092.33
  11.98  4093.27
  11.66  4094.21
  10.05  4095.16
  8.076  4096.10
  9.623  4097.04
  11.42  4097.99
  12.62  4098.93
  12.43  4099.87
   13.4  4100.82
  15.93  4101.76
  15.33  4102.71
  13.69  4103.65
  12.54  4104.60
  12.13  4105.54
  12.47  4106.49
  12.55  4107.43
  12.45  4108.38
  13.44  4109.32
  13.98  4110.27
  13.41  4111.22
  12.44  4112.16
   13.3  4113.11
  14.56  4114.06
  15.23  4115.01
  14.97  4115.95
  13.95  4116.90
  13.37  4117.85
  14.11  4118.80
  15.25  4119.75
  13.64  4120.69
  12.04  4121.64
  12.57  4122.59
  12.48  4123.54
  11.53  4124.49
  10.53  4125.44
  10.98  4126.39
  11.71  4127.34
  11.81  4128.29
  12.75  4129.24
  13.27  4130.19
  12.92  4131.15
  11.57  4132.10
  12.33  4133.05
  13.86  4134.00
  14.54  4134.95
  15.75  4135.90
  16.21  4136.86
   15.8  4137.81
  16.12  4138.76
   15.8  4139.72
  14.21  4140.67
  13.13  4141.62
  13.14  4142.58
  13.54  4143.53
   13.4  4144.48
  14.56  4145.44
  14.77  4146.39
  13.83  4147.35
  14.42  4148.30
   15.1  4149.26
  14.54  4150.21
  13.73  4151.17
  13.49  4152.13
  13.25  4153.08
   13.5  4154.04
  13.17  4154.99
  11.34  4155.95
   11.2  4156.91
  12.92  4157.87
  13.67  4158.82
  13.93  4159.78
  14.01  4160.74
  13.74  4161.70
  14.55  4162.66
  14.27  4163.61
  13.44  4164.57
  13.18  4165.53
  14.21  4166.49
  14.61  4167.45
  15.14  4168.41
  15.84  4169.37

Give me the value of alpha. 17.4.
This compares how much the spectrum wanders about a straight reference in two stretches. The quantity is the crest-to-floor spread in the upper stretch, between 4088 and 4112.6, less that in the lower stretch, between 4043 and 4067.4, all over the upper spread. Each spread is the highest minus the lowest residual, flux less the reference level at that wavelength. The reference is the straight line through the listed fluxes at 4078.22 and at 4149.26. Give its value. 0.4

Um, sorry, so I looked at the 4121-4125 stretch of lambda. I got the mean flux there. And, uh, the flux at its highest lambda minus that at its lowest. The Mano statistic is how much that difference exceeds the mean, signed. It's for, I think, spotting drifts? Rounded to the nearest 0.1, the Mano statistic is -12.7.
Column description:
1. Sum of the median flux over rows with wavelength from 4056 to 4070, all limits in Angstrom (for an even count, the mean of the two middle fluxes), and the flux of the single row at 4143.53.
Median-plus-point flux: 28.24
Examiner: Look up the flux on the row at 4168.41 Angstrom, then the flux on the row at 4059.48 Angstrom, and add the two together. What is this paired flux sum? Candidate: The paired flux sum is 29.1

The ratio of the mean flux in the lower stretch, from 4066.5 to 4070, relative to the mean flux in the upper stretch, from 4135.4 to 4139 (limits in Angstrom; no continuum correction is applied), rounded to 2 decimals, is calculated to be 0.97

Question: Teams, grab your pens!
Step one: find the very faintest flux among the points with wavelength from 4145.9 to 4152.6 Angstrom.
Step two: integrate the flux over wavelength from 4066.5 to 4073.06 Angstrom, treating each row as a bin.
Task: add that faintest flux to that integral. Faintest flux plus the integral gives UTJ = 110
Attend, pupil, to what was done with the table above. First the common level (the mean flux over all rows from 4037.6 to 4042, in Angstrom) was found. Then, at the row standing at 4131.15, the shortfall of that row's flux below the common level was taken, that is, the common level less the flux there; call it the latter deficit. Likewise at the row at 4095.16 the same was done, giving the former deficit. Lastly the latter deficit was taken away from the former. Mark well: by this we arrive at 3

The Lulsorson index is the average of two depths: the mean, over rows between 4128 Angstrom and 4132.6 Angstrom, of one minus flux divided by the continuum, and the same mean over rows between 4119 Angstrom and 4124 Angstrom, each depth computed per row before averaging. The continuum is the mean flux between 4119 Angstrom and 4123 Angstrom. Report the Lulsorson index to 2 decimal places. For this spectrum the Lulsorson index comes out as 0.04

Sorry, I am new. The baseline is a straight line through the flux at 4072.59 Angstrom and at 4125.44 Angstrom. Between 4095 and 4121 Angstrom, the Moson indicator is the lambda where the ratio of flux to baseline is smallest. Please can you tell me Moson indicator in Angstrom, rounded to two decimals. 4096.10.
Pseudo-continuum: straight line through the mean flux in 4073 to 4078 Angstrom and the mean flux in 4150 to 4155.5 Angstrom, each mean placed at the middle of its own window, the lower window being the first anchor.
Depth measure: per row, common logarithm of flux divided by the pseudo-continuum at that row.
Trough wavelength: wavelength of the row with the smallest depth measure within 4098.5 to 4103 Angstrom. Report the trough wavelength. 4099.87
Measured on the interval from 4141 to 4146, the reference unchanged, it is 4141.62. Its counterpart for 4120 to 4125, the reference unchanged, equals 4124.49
